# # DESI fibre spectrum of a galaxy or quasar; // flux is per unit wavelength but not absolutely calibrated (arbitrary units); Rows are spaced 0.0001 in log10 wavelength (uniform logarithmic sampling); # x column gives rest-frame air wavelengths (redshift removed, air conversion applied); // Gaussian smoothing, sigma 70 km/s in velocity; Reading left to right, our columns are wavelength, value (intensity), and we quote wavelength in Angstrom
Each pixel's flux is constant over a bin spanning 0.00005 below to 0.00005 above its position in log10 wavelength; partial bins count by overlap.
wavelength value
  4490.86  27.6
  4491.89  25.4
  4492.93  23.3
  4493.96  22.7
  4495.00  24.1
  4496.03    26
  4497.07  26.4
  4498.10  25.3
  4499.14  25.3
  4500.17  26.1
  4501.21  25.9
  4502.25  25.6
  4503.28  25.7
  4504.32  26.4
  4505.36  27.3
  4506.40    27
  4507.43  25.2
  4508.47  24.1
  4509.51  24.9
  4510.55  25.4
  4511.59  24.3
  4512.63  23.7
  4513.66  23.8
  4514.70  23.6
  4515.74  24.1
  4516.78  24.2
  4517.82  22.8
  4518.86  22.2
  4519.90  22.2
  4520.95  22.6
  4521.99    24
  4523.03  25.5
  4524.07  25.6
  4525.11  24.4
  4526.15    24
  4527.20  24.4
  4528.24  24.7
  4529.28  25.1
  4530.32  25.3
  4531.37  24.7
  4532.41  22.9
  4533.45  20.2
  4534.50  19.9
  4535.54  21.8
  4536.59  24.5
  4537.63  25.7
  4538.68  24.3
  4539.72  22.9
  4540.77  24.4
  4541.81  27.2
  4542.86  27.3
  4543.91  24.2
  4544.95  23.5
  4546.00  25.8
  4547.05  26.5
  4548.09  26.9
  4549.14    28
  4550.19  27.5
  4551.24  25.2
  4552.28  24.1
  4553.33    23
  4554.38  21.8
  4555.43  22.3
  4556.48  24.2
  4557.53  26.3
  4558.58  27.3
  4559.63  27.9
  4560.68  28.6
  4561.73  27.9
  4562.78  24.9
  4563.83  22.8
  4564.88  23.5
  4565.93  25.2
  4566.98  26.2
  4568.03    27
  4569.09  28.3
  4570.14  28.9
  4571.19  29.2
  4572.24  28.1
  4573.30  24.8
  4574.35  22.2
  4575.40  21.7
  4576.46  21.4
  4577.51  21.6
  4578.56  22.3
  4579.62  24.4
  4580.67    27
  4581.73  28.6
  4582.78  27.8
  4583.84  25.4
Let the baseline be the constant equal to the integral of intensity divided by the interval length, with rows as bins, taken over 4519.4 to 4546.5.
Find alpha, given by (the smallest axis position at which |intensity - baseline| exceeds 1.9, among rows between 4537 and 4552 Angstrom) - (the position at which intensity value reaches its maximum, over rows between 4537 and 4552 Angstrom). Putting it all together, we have -7.3 Angstrom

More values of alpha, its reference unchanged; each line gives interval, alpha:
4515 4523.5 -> -4.2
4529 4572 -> -37.7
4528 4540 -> -4.2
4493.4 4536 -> -8.3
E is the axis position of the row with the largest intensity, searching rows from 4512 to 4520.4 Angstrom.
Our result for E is 4516.78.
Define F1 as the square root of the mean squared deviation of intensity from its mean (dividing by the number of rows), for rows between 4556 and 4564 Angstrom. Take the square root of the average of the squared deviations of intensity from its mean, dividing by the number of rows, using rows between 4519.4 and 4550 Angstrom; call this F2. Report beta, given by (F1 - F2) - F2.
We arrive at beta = -1.9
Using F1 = 1.9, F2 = 1.91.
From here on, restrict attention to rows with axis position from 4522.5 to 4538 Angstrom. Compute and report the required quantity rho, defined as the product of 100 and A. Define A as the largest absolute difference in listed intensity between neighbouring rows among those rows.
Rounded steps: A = 2.70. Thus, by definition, 270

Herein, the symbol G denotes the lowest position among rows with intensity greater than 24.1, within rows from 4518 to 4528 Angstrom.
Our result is 4523.03 Angstrom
